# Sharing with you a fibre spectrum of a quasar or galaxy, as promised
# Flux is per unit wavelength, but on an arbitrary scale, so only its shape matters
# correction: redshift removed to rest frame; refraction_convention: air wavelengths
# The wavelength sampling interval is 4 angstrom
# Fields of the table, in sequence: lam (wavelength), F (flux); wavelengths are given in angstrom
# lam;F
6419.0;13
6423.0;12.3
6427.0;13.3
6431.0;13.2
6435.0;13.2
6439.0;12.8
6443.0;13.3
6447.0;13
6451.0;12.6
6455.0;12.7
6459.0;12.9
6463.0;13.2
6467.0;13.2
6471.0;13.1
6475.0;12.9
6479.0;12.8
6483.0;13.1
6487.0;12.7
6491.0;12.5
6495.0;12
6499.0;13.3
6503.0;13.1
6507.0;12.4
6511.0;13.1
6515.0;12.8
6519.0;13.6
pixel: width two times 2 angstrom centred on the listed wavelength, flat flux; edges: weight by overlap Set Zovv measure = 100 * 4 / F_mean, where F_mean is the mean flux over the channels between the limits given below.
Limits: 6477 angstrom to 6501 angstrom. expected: 31.4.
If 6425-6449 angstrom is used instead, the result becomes 30.5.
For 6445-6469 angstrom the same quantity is 30.9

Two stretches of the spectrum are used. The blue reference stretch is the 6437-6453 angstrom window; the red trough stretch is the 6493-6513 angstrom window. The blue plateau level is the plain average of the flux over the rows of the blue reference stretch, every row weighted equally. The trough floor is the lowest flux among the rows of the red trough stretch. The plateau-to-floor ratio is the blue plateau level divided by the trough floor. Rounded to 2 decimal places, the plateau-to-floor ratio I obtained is 1.08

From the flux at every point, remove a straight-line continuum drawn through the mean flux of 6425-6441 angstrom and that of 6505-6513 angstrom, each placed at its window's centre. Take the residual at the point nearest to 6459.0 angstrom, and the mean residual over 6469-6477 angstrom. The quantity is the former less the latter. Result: -0.2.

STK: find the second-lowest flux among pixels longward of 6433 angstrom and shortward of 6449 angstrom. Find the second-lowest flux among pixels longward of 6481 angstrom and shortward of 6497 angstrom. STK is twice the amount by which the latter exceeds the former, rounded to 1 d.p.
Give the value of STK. -1.0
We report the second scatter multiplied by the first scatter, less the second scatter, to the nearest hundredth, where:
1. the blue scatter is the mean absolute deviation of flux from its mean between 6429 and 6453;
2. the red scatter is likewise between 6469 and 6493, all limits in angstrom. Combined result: -0.14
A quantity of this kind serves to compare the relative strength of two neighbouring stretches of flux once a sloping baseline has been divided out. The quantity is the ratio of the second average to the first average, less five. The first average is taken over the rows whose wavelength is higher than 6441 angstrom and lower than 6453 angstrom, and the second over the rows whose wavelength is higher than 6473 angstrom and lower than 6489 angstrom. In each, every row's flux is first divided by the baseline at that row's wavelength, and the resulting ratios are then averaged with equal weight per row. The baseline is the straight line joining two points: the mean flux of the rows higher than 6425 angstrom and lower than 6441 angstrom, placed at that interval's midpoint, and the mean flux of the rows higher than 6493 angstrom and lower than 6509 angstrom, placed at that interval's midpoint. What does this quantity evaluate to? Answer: -3.99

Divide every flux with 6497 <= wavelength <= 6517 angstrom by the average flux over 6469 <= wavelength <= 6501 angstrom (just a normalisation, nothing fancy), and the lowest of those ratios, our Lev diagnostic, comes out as 0.97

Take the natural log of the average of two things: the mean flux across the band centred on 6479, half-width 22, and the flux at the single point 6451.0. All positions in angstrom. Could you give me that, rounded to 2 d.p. 2.54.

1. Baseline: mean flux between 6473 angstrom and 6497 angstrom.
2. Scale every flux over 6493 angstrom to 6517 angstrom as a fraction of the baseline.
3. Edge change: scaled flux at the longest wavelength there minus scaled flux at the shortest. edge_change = 0.06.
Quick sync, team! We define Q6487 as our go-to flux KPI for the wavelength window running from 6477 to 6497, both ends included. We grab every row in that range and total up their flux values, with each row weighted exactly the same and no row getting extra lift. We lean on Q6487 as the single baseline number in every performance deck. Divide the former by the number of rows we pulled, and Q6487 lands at 12.6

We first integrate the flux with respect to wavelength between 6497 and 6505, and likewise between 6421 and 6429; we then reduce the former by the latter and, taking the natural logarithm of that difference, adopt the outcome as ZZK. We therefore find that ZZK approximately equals 1.2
